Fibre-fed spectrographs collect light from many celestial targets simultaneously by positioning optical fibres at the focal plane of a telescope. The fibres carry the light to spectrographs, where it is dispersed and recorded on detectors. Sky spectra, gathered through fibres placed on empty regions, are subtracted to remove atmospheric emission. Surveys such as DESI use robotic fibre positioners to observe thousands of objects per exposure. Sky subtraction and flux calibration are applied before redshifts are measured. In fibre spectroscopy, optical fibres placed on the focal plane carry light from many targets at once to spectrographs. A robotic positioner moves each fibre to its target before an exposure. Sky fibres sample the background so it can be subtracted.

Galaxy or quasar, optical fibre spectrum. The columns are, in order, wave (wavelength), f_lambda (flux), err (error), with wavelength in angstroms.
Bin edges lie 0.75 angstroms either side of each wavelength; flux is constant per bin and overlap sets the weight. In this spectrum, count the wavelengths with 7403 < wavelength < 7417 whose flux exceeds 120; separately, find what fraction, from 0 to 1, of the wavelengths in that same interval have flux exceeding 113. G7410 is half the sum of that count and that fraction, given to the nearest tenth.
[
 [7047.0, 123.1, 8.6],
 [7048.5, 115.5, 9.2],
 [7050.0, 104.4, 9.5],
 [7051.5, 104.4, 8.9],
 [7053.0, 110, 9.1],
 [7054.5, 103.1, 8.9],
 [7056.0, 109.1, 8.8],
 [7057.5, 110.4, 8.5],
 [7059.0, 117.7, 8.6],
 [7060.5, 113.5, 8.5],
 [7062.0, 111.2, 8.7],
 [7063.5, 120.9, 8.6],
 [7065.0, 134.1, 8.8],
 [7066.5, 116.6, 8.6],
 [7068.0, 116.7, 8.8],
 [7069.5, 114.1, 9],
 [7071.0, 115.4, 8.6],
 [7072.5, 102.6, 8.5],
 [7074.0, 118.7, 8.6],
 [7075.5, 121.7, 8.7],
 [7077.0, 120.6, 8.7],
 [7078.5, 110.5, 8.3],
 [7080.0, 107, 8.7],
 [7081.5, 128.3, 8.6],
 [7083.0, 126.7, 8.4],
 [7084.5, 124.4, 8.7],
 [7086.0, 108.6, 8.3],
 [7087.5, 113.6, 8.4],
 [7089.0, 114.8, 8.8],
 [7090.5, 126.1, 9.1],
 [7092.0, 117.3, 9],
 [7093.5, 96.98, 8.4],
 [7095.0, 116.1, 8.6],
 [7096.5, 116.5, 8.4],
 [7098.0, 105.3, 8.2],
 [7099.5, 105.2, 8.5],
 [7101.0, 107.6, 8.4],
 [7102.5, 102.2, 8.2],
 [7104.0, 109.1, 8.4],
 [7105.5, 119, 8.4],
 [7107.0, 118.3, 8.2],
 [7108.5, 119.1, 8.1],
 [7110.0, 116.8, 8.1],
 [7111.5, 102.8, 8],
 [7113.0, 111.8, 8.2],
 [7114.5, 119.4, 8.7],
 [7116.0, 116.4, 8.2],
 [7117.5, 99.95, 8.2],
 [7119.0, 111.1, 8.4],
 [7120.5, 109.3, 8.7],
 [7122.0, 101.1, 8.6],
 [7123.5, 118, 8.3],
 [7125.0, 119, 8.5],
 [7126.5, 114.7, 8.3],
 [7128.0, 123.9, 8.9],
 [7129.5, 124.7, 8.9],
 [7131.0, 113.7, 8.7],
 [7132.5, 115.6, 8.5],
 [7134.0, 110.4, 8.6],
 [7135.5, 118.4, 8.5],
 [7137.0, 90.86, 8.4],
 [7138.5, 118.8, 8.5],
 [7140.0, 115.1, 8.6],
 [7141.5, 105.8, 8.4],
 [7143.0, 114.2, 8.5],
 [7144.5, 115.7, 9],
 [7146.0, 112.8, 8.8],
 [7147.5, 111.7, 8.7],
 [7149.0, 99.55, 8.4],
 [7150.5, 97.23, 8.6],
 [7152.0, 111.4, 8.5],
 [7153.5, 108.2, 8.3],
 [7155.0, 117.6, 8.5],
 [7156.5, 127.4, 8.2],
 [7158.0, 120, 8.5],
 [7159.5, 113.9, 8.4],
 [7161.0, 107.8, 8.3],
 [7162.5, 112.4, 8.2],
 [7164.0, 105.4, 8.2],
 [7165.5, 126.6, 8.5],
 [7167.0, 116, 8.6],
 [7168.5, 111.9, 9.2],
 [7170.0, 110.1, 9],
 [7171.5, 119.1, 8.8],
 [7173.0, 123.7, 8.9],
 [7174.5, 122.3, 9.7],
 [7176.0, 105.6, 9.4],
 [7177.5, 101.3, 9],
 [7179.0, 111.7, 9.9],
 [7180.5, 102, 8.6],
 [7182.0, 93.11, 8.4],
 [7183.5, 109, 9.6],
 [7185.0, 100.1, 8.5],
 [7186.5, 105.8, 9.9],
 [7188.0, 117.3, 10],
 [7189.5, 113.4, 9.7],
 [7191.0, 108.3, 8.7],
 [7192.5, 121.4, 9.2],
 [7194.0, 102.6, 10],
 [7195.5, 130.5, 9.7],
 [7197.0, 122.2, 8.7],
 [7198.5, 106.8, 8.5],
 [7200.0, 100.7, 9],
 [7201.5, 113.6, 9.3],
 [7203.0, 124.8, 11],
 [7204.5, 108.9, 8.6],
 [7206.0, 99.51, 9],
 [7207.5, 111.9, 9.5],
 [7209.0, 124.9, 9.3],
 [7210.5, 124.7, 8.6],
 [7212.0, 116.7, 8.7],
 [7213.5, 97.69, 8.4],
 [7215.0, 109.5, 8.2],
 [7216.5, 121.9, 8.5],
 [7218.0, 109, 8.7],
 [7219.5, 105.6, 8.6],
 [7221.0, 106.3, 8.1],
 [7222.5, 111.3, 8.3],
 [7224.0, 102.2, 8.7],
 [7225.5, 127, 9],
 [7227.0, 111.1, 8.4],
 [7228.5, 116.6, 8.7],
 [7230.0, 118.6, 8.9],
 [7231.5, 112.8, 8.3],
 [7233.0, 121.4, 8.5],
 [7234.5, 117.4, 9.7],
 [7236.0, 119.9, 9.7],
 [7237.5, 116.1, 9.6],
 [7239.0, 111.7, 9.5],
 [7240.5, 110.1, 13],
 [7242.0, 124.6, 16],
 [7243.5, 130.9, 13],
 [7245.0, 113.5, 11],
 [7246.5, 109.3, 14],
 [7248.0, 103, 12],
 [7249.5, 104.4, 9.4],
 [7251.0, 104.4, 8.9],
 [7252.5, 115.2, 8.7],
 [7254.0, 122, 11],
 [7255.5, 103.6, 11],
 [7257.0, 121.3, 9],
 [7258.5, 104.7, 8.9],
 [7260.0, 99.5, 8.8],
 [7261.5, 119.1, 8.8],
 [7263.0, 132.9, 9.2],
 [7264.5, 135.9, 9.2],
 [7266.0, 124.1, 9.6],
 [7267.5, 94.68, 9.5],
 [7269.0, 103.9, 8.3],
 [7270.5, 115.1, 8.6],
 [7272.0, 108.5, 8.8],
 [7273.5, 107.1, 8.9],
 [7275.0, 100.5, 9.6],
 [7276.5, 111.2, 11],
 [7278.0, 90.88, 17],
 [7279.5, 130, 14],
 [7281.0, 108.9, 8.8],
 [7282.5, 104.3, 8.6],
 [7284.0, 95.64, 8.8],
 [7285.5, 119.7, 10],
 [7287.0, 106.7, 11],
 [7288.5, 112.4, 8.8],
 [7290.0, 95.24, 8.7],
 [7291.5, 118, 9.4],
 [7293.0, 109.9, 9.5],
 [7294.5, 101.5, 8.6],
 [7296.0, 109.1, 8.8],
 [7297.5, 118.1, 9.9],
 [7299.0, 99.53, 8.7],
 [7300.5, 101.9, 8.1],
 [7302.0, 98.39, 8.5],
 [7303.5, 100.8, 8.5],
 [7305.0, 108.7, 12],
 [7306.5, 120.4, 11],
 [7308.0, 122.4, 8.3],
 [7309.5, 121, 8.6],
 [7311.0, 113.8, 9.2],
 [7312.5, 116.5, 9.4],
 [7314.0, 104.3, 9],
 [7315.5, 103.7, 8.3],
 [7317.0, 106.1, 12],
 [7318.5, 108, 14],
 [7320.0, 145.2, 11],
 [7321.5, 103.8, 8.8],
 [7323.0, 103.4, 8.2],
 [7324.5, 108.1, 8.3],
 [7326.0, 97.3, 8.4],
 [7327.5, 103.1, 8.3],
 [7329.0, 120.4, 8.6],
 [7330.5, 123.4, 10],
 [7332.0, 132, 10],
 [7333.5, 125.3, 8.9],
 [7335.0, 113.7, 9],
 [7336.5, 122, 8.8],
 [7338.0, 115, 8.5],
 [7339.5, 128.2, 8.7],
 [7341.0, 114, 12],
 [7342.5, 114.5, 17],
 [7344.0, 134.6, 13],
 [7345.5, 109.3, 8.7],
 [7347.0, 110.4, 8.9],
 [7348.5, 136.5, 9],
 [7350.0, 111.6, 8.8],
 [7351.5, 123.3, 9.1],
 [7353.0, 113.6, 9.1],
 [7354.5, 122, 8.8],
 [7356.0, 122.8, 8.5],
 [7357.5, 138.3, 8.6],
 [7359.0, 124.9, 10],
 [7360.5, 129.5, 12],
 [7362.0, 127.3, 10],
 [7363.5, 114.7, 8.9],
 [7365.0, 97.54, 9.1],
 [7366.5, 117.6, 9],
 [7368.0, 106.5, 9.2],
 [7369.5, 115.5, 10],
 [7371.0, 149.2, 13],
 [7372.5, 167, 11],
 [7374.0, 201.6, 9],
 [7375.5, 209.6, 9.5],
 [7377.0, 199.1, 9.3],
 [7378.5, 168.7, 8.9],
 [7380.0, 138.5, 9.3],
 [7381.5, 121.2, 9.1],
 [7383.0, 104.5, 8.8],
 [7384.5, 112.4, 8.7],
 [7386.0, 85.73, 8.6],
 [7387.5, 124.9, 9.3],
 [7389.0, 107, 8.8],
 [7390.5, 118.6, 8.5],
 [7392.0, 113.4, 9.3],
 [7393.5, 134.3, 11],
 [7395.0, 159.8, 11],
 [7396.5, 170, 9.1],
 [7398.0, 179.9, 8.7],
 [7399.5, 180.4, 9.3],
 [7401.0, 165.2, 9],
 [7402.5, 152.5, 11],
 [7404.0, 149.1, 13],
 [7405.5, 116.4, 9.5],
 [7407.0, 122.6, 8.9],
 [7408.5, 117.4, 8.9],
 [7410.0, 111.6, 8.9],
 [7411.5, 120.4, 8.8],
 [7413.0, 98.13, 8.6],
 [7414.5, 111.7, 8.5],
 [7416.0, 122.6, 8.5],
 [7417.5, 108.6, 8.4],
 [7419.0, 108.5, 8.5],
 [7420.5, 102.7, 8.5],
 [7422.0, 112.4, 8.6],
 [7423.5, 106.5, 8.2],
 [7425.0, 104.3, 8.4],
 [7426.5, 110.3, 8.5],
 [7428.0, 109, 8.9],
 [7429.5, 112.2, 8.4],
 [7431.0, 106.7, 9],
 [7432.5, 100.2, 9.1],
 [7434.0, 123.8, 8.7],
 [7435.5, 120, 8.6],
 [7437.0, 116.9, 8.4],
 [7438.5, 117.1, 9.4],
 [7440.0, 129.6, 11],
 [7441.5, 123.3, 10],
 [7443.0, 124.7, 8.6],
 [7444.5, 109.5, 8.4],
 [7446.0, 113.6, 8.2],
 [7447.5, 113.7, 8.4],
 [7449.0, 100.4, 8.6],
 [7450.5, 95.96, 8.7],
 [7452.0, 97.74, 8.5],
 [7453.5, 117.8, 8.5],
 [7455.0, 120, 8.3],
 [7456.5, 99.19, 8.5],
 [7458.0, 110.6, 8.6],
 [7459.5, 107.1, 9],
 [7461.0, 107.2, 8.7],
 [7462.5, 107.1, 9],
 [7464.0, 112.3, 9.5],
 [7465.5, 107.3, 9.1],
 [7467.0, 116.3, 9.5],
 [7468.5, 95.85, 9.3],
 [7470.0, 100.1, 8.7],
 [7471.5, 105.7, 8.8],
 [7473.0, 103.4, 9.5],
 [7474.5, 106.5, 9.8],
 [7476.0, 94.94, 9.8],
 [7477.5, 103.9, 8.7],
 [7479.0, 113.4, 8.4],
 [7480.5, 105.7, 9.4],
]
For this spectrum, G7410 2.3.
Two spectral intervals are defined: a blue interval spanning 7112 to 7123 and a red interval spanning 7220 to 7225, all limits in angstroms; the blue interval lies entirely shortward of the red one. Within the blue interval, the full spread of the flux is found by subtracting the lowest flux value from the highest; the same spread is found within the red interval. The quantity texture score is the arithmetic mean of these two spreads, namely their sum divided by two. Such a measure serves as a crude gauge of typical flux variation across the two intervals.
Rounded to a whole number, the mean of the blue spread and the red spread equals 14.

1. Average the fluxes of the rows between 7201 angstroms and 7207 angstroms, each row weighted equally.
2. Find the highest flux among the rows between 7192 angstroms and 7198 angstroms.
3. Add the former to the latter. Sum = 242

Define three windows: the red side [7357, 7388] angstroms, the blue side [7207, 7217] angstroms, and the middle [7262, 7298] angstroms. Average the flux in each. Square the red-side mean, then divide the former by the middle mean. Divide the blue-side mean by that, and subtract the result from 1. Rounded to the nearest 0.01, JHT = 0.31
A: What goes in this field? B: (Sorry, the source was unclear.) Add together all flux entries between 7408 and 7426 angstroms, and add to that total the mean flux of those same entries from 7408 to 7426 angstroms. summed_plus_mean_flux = 1435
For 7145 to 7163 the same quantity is 1452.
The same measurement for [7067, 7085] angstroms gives 1524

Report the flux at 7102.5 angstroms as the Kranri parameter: 102.2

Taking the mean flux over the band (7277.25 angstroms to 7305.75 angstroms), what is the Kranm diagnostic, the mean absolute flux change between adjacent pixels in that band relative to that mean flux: 0.117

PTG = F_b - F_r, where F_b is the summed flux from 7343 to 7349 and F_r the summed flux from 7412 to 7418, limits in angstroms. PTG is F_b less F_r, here 50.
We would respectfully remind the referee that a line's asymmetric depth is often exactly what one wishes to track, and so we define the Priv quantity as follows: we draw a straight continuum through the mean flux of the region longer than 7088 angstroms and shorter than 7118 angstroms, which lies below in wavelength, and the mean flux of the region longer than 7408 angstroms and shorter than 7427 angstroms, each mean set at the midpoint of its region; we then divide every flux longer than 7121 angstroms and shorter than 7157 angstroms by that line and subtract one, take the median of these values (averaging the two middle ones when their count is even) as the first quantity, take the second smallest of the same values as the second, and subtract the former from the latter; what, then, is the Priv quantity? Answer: -0.153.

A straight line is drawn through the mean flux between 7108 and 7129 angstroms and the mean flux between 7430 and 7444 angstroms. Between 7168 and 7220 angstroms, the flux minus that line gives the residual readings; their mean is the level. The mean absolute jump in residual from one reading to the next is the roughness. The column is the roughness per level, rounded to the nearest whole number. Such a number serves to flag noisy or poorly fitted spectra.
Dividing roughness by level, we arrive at -4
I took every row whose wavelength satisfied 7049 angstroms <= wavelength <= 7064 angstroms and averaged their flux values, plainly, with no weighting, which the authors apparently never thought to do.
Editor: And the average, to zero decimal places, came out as 110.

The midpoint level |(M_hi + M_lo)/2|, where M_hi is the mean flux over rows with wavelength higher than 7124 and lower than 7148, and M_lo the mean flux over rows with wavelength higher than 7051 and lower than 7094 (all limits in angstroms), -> 115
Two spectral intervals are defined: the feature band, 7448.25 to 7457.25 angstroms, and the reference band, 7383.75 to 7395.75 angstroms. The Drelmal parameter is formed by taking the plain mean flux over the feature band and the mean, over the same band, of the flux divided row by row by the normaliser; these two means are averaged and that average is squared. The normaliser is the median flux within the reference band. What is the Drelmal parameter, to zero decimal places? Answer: 2814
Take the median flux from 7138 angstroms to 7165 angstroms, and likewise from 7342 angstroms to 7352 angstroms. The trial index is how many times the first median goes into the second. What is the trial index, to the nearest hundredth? 1.02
